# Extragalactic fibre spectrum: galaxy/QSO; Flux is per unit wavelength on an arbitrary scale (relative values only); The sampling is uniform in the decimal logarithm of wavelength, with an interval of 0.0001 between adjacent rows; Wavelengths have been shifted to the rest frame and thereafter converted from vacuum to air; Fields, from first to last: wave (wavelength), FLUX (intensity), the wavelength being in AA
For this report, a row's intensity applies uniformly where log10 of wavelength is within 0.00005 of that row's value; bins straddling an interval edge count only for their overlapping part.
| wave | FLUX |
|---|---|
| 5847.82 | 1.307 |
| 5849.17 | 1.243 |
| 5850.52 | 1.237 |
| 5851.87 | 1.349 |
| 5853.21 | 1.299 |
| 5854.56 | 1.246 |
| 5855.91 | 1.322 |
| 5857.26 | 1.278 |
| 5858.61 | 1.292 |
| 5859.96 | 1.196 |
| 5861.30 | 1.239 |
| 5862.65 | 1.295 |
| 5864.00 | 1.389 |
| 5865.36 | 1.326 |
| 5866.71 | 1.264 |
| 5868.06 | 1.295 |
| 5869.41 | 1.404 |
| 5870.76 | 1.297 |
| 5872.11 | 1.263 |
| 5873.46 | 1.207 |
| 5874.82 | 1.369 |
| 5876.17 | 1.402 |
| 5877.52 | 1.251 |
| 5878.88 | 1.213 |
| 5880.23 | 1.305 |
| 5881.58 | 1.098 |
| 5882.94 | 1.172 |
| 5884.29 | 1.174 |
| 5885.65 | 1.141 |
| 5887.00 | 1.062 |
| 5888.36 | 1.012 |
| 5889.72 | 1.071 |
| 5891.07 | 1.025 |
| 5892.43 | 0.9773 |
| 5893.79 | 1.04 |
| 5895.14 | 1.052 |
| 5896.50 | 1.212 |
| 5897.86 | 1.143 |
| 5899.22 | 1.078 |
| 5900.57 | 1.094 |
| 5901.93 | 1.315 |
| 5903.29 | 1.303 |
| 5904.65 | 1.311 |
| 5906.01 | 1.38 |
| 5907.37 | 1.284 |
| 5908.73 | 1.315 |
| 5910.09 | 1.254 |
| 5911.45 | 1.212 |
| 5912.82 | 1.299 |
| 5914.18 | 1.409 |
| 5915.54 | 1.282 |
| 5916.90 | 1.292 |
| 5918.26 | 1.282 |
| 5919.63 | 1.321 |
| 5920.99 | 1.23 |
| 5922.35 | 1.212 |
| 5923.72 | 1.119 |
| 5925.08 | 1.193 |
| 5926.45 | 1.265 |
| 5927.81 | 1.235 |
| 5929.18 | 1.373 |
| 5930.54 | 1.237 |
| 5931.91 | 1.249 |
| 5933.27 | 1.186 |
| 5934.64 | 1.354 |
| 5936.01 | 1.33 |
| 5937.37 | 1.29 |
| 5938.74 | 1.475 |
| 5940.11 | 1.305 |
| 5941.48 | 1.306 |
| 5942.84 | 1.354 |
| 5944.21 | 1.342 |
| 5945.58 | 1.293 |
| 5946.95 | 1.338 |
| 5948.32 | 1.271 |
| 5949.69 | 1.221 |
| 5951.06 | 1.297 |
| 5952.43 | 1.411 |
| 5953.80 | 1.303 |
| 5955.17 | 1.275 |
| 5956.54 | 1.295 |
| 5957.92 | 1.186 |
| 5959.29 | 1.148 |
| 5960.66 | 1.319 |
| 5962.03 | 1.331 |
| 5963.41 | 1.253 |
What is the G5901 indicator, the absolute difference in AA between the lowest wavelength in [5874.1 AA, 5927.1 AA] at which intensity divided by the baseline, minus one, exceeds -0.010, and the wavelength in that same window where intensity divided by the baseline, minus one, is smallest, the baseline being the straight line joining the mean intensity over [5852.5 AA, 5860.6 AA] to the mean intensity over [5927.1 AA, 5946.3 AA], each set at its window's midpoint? 17.6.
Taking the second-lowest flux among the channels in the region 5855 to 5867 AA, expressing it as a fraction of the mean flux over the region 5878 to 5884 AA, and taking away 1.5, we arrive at -0.465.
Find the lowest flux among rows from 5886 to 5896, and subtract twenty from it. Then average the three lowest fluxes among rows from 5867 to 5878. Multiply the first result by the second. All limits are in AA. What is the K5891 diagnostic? -23.6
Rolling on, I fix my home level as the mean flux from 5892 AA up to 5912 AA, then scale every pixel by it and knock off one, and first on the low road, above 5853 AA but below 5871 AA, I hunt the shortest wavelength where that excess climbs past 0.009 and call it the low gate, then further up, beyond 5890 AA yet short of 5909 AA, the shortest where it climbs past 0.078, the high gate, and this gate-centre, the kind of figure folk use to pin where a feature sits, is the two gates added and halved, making 5877.6 AA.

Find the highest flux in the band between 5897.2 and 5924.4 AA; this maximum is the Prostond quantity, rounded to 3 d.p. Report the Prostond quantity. 1.409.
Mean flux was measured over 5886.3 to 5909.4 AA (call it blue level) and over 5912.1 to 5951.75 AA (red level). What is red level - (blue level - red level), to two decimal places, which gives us 1.42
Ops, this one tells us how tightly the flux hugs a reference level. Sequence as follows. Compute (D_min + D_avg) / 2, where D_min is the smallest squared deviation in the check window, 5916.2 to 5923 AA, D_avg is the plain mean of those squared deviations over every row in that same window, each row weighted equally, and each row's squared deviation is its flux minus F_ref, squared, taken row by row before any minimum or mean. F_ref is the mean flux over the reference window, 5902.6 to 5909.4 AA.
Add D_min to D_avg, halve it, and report 0.0021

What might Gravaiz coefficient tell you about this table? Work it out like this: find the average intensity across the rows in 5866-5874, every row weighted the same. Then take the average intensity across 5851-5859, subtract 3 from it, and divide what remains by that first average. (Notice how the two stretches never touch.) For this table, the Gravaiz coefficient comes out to -1.32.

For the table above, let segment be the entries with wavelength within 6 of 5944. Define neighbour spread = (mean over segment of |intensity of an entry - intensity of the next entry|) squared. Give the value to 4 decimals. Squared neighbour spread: 0.0031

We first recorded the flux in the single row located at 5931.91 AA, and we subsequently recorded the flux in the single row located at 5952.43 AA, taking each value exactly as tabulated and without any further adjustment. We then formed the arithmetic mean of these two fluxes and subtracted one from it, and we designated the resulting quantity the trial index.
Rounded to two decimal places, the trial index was 0.33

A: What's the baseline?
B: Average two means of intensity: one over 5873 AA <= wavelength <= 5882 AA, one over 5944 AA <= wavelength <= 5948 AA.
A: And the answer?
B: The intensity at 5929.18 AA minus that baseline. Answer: 0.08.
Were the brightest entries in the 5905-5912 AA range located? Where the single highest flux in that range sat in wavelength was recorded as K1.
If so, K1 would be 5906.01 AA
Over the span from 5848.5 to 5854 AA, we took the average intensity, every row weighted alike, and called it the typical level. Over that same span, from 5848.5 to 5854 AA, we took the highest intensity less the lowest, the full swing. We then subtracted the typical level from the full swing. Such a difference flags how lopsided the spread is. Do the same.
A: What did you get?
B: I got -1.17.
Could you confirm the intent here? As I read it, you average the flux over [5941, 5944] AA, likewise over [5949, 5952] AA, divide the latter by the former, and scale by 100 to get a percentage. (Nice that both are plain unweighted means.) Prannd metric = 95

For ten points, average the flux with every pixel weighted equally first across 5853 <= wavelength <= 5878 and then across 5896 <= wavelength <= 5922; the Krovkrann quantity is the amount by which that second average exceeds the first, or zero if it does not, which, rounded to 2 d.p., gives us 0.00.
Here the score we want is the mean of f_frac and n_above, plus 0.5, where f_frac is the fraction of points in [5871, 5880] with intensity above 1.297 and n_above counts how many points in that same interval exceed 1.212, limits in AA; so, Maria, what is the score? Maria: 3.17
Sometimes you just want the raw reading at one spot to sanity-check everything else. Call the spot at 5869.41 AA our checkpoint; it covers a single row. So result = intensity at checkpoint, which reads 1.404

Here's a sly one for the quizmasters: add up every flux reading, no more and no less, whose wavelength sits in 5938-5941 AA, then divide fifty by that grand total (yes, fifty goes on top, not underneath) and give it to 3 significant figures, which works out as 18.0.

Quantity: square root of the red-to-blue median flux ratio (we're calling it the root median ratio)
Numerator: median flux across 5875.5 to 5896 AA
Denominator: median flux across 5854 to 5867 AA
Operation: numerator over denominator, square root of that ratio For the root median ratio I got 0.924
